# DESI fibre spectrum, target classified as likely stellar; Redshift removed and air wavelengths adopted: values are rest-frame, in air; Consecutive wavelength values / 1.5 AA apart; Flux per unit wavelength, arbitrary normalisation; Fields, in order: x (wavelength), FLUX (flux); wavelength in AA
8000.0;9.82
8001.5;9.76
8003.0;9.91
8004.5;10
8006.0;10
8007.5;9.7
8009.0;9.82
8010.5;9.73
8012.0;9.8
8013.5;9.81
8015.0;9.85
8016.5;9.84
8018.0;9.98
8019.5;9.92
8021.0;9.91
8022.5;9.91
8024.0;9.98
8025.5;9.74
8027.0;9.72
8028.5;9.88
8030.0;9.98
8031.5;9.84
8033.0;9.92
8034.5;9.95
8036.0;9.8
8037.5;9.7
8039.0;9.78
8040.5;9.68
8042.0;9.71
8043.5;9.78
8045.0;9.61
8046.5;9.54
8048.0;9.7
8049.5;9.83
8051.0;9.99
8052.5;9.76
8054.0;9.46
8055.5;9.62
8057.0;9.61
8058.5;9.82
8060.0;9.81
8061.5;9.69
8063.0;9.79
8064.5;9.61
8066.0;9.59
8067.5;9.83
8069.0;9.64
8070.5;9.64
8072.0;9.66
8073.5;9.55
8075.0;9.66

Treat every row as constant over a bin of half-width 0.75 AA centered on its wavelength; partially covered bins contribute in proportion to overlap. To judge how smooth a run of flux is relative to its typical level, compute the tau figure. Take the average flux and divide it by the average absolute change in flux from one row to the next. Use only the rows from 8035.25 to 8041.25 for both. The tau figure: 104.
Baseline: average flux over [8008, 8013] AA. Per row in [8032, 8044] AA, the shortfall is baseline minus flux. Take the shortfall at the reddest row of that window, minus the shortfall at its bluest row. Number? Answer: 0.14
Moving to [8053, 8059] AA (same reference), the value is -0.36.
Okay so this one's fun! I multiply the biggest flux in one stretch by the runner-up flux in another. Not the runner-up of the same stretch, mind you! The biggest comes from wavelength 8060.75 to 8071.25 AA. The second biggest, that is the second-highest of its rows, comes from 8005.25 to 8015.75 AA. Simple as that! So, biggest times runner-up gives 96.8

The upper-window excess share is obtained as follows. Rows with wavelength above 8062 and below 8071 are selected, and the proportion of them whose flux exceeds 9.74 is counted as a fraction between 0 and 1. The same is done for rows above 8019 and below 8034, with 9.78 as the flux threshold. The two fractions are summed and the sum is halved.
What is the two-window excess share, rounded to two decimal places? 0.57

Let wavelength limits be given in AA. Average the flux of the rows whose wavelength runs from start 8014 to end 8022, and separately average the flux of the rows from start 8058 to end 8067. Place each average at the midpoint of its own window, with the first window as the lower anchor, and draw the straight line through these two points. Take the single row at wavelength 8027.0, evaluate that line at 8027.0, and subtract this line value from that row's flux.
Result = -0.14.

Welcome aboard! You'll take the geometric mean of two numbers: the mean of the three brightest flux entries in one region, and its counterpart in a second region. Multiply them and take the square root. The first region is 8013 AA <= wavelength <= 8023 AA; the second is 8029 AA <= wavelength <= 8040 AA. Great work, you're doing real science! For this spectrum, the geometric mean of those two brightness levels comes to 9.94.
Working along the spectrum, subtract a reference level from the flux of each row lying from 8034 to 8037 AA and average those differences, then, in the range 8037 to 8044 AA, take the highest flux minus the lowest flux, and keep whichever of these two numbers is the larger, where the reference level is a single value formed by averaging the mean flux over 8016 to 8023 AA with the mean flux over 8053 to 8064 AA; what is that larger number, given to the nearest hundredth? 0.10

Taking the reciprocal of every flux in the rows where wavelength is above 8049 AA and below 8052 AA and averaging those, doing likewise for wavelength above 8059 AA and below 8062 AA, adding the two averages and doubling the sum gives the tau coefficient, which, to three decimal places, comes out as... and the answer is 0.407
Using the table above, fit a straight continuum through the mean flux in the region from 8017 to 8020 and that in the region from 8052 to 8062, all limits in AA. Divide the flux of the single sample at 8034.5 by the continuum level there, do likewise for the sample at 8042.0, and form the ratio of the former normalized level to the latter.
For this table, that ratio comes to 1.019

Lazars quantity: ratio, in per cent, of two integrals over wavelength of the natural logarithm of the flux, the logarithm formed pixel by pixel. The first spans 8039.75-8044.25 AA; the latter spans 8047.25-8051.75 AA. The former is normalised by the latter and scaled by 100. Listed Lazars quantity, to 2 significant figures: 99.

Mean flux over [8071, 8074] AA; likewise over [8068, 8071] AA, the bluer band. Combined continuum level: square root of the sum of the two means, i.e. 4.39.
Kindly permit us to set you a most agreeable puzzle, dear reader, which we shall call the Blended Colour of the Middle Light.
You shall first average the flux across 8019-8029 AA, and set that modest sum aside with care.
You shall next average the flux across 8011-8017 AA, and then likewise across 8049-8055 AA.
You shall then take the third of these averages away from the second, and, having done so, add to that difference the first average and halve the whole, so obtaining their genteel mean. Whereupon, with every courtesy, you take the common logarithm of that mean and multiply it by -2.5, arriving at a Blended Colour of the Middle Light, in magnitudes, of -1.74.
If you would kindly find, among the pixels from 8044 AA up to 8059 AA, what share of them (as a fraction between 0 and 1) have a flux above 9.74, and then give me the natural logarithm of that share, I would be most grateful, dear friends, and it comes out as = -0.92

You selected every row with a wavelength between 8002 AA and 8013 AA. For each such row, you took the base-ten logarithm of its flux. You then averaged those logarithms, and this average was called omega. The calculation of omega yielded 0.993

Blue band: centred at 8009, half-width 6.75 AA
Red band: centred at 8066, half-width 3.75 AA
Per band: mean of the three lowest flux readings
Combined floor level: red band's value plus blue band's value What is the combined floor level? 19.4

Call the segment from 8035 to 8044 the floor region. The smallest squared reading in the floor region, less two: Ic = 91.7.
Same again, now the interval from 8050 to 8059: 87.5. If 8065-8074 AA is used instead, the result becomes 89.2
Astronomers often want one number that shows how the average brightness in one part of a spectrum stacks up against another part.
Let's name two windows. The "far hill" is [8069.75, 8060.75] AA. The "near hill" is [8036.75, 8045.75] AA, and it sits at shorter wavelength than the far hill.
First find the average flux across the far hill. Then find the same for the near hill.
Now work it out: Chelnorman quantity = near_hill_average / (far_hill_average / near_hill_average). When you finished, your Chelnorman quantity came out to 9.7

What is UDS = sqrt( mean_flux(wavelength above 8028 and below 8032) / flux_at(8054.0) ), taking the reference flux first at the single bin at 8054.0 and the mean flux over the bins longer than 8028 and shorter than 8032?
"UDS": 1.02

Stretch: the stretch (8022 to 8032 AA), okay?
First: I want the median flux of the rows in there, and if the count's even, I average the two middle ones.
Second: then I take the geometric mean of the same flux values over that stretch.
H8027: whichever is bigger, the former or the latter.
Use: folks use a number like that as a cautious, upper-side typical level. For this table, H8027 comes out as 9.88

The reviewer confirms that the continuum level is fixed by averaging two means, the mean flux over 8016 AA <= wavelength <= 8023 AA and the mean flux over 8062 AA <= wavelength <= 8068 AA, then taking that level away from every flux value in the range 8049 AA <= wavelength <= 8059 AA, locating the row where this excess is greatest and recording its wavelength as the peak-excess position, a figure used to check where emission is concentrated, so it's 8051.0 AA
